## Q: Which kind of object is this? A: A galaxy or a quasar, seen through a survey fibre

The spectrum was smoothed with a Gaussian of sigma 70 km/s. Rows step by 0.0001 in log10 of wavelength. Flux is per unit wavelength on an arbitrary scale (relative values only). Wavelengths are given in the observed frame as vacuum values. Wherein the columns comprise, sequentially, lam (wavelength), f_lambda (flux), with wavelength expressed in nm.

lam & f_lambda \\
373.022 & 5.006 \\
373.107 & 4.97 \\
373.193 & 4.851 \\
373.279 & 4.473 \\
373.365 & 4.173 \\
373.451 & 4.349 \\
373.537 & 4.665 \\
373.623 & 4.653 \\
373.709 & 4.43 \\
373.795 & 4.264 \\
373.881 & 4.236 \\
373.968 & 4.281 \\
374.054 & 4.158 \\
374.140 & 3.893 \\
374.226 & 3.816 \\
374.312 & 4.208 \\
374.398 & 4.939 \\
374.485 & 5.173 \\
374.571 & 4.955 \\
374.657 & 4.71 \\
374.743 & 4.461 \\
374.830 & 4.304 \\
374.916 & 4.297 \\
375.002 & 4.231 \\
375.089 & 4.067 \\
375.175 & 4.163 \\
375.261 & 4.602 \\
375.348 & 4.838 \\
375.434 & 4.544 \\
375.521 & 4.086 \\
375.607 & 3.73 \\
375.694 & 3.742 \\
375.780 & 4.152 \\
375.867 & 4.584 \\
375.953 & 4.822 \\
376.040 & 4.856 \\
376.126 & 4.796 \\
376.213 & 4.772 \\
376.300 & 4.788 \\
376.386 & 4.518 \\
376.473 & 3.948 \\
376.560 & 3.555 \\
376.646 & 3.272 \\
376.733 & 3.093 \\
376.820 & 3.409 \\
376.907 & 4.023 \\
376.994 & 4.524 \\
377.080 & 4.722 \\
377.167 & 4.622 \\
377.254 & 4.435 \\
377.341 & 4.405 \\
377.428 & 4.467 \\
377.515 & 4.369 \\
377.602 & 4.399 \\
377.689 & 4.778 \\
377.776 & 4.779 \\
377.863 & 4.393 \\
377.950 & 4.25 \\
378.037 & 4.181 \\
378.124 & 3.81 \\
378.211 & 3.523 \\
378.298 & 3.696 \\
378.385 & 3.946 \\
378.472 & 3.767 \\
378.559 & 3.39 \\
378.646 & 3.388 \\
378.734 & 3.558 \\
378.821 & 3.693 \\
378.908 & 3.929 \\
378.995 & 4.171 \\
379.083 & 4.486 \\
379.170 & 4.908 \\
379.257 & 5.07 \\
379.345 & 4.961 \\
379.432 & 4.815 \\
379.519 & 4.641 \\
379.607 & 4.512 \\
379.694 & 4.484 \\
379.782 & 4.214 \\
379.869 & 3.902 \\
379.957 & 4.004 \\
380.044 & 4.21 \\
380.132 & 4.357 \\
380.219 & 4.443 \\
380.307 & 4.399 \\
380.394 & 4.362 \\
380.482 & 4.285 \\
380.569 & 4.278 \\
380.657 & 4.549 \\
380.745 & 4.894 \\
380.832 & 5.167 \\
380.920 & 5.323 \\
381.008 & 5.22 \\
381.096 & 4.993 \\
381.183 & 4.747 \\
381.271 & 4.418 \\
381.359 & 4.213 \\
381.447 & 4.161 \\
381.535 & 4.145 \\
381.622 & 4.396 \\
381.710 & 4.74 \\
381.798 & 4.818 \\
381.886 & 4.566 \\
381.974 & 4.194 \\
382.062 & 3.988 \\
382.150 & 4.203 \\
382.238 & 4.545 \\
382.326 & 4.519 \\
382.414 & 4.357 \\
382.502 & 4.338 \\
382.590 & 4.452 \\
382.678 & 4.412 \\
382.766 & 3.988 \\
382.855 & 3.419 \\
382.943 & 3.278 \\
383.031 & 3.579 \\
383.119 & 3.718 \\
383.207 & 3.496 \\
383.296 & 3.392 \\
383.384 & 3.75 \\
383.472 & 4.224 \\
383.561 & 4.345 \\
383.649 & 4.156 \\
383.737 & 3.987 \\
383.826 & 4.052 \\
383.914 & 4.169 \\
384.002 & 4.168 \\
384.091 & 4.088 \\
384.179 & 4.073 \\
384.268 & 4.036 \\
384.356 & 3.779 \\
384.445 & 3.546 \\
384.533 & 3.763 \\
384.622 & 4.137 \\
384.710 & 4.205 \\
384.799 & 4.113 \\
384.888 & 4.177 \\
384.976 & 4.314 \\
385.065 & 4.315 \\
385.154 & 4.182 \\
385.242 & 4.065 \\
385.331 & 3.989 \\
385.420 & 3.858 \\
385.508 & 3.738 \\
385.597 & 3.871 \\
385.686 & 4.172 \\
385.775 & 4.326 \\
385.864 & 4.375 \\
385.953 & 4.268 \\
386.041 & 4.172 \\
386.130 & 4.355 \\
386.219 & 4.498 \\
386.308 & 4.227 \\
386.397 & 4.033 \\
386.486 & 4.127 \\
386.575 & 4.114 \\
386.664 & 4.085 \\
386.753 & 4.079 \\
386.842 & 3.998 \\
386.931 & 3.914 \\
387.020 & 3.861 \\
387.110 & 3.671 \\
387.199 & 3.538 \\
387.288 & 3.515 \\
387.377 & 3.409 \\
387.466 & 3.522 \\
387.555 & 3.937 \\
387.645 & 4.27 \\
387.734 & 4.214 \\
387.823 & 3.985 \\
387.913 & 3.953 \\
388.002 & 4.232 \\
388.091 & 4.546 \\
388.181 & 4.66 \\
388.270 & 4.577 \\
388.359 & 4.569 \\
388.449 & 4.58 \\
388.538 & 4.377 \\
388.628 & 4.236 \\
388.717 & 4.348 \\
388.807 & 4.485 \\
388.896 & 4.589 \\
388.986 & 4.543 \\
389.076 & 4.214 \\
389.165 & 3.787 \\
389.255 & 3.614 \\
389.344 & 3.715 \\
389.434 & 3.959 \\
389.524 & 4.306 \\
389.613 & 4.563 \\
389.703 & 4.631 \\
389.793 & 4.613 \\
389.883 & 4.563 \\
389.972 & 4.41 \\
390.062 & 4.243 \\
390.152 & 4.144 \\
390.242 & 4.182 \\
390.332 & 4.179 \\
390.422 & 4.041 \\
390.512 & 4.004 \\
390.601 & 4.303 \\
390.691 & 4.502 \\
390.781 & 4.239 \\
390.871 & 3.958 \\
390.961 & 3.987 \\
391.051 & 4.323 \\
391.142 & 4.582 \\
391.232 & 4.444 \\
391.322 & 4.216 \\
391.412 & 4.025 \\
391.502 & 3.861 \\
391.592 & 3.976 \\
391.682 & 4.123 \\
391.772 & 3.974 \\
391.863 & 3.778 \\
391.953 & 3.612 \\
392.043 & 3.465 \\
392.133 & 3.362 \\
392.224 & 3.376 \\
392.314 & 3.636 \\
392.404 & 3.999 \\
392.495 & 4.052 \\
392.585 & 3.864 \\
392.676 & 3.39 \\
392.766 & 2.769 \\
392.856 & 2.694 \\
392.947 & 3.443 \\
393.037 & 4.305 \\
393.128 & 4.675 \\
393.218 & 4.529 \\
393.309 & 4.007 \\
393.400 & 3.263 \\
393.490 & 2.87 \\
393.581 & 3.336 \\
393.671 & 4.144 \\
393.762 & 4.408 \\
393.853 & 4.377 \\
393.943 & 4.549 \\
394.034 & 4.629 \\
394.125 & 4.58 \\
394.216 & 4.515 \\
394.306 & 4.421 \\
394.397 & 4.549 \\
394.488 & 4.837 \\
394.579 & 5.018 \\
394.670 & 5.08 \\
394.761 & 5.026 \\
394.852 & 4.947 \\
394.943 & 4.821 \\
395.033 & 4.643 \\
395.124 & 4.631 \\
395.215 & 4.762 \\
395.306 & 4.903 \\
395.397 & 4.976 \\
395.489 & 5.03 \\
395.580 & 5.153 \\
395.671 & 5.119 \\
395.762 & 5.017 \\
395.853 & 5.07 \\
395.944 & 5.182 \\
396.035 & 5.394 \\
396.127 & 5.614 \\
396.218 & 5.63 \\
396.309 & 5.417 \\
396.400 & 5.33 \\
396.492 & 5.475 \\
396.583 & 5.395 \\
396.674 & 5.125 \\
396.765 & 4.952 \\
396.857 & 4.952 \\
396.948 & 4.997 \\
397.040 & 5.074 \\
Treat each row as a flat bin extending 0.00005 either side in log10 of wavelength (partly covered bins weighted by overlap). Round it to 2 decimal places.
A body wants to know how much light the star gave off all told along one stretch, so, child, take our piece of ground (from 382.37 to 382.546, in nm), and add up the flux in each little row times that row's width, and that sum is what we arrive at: 0.77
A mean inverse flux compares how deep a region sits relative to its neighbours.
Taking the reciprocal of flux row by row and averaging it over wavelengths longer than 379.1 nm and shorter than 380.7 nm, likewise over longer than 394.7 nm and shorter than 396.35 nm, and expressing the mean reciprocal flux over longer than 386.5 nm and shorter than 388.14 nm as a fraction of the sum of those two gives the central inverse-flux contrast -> 0.60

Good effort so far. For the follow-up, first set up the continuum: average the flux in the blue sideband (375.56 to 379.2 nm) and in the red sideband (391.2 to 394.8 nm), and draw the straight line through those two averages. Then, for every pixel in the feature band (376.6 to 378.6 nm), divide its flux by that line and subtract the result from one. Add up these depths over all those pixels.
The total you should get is 0.3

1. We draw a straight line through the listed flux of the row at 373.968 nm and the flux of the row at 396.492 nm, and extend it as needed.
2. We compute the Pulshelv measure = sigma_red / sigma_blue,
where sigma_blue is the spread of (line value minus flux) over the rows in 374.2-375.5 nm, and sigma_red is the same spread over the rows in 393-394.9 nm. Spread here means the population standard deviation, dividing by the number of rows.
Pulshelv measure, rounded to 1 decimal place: 1.5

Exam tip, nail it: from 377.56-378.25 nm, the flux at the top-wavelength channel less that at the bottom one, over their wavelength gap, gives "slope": -1.4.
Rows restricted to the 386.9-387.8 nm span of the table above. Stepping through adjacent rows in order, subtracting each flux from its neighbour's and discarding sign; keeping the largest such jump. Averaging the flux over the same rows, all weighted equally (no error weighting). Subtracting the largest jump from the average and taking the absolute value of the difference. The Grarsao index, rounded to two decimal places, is 3.37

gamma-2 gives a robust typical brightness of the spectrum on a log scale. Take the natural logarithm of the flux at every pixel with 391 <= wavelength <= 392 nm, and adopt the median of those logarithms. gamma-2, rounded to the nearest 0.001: 1.393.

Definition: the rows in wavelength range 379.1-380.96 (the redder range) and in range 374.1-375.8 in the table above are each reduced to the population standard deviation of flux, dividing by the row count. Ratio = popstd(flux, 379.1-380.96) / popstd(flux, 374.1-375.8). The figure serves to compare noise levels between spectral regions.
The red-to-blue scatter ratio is 0.9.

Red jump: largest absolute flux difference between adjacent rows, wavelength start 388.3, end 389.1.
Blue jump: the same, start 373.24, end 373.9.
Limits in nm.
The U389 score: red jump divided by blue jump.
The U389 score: 1.0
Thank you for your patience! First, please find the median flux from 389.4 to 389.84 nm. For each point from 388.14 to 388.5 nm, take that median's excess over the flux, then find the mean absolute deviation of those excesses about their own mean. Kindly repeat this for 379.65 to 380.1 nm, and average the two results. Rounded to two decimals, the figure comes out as 0.10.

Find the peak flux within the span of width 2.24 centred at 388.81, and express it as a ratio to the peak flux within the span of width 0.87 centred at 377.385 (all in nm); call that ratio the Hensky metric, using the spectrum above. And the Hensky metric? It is 0.98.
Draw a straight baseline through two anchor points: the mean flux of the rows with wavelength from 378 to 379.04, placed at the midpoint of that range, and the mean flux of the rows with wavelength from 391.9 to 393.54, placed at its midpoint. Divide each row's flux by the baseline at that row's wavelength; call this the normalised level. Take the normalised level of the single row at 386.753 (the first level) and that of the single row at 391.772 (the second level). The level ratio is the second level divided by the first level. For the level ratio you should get 0.99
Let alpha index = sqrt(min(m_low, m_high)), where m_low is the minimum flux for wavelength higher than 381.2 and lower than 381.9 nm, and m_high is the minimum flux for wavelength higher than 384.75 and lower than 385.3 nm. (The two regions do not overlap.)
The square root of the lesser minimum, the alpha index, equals 2.02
